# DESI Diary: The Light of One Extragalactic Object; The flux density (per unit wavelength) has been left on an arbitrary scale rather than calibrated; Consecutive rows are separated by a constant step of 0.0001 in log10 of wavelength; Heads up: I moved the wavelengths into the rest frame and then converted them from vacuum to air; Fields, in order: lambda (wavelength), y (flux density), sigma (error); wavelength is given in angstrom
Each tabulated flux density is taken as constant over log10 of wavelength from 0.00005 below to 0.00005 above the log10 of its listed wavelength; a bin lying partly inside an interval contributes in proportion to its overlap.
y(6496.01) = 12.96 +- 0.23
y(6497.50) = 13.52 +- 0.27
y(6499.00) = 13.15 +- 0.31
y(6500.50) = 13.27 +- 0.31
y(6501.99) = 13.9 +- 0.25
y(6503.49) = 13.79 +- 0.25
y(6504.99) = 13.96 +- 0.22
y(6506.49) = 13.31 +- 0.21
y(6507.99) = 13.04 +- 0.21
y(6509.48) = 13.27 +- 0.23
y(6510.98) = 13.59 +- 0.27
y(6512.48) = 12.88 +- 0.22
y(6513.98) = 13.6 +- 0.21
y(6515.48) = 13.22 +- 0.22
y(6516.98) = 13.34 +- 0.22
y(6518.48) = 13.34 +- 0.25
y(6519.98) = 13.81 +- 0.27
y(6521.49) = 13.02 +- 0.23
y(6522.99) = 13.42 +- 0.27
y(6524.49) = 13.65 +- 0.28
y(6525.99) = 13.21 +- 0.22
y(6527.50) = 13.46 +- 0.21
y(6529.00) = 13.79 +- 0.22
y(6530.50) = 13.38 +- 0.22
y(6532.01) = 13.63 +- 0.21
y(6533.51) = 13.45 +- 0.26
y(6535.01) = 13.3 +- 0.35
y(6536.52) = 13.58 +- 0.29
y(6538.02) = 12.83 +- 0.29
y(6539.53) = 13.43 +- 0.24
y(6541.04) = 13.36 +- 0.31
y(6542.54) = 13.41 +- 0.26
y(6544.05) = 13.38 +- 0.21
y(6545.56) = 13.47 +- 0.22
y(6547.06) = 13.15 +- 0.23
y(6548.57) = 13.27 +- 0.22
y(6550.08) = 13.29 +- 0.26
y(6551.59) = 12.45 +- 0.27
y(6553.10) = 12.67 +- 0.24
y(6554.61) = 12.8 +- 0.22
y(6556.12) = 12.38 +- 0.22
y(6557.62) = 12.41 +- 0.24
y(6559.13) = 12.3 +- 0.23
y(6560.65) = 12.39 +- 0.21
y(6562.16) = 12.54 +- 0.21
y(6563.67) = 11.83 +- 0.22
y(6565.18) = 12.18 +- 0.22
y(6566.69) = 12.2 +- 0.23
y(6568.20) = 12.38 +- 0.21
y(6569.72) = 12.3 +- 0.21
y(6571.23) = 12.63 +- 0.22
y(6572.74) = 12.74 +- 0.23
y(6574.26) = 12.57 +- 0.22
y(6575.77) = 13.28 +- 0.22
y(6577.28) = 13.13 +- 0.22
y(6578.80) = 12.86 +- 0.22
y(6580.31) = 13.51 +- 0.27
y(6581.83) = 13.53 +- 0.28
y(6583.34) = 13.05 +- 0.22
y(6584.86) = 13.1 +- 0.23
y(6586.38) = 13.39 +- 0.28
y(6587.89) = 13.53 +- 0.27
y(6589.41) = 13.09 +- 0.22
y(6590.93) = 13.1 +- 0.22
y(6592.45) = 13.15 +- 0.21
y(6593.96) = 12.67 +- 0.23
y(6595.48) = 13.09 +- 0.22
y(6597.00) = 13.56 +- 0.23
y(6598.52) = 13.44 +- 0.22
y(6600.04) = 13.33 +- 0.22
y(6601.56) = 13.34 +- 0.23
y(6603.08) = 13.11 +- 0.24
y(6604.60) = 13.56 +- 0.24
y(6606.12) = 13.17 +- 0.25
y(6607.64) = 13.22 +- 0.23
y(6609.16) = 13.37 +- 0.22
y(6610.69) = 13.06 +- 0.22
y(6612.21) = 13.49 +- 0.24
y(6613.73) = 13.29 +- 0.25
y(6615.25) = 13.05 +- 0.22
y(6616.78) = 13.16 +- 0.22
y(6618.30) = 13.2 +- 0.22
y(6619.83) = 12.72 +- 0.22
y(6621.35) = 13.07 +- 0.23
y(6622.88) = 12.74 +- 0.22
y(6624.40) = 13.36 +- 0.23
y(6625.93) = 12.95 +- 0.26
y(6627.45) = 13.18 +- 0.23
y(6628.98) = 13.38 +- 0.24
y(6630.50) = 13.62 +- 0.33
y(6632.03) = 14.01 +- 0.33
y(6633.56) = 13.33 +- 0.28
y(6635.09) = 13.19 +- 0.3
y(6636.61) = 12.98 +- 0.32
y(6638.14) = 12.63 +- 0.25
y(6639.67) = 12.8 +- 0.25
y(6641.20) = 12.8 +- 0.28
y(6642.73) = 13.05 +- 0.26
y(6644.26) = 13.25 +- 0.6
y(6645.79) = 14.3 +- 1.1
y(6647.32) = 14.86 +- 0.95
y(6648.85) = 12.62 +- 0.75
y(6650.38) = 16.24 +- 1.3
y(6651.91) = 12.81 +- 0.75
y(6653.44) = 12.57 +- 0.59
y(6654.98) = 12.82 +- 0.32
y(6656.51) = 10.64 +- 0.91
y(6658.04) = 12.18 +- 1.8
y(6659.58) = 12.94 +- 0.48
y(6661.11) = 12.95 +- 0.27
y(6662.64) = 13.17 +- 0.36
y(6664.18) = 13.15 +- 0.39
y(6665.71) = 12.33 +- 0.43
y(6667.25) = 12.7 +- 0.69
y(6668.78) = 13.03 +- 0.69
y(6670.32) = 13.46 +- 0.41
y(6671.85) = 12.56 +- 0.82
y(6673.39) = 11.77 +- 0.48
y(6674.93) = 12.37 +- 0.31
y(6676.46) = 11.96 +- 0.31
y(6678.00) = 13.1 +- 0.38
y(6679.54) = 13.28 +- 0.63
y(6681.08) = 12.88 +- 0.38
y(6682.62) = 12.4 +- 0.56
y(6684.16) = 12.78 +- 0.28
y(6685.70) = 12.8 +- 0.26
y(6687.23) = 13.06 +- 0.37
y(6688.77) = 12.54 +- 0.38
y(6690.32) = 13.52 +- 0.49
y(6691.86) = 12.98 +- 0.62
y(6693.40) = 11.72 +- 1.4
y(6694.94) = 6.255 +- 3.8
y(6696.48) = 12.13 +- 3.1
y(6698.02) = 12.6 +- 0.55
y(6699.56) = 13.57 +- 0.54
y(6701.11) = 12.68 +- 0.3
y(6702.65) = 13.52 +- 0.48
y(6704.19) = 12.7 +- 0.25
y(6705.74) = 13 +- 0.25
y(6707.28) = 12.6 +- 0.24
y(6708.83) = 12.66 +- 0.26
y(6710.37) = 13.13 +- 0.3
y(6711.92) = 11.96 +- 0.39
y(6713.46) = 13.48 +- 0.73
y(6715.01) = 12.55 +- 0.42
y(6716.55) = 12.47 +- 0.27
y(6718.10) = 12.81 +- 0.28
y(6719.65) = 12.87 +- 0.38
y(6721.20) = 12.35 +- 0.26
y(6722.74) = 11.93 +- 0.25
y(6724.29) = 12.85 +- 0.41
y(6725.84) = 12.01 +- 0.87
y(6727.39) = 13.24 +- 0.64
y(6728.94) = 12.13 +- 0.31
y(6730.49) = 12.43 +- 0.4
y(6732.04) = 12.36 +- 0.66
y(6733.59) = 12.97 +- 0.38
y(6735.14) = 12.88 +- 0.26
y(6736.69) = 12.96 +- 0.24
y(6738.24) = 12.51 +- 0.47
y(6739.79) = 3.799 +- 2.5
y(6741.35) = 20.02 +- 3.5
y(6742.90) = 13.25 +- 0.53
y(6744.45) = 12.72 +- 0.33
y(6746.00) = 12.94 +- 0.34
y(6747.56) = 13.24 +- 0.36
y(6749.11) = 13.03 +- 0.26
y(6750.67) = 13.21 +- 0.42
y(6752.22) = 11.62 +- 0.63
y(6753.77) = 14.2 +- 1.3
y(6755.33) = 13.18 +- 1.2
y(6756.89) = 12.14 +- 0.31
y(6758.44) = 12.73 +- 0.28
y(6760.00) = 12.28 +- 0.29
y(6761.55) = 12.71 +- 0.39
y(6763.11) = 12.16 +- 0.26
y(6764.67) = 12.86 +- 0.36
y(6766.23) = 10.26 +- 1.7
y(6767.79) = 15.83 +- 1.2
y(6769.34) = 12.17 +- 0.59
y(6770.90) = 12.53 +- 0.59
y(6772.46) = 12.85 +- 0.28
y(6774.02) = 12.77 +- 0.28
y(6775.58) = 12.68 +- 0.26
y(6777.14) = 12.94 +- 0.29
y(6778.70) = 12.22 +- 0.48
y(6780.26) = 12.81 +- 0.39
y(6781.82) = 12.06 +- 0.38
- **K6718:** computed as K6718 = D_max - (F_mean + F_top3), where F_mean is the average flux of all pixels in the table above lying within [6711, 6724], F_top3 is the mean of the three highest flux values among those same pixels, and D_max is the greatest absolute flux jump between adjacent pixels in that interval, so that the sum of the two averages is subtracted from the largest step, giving -24.1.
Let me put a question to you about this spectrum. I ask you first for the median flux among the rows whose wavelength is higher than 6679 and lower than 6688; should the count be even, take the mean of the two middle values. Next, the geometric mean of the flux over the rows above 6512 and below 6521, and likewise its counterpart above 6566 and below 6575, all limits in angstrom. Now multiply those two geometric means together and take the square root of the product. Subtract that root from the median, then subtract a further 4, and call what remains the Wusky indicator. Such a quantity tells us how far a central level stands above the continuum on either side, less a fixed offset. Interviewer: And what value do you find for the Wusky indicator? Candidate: -4.1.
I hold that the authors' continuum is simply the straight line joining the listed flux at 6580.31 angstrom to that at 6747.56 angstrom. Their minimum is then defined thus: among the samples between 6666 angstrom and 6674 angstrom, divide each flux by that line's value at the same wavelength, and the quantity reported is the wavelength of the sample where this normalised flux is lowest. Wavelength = 6673.39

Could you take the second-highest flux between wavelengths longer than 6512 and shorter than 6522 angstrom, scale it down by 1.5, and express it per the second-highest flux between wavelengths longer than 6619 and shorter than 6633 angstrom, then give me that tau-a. 0.666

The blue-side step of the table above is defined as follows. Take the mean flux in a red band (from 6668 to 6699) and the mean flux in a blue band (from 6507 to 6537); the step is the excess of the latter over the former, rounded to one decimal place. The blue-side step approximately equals 1.0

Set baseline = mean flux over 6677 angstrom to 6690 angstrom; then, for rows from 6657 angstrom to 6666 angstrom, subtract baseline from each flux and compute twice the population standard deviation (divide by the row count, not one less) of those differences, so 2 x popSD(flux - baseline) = 0.78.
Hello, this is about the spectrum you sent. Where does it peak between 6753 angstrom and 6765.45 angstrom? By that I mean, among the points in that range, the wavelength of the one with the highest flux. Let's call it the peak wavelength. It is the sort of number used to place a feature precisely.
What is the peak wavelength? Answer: 6753.77 angstrom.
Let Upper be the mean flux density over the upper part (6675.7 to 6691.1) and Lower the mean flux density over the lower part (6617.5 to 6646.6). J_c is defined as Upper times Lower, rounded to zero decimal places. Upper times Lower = 169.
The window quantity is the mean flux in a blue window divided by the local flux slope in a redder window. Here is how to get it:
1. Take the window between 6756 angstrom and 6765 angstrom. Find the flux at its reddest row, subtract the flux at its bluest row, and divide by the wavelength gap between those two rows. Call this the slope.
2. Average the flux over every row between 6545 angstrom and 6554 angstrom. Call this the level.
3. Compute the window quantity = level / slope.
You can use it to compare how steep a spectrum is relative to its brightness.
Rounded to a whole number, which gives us 141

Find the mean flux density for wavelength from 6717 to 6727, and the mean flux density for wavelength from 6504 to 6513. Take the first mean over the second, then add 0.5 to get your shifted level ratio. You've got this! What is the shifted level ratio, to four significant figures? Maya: 1.435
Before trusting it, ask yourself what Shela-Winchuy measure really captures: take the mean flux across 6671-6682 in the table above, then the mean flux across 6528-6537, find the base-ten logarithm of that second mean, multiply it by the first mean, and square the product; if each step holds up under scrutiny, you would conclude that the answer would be 202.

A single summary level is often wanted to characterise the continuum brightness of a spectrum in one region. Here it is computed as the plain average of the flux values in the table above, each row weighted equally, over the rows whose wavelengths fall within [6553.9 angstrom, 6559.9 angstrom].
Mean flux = 12.5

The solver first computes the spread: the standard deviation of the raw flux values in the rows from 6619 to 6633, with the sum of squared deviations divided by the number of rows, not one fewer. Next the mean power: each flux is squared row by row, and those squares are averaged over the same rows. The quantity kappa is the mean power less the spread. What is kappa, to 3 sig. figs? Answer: 175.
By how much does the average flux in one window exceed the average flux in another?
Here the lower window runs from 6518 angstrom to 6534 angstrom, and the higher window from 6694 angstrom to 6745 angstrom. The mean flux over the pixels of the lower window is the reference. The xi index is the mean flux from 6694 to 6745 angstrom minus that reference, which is -1.0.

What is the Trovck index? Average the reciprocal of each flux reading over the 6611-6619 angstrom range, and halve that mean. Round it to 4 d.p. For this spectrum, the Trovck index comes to 0.0378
